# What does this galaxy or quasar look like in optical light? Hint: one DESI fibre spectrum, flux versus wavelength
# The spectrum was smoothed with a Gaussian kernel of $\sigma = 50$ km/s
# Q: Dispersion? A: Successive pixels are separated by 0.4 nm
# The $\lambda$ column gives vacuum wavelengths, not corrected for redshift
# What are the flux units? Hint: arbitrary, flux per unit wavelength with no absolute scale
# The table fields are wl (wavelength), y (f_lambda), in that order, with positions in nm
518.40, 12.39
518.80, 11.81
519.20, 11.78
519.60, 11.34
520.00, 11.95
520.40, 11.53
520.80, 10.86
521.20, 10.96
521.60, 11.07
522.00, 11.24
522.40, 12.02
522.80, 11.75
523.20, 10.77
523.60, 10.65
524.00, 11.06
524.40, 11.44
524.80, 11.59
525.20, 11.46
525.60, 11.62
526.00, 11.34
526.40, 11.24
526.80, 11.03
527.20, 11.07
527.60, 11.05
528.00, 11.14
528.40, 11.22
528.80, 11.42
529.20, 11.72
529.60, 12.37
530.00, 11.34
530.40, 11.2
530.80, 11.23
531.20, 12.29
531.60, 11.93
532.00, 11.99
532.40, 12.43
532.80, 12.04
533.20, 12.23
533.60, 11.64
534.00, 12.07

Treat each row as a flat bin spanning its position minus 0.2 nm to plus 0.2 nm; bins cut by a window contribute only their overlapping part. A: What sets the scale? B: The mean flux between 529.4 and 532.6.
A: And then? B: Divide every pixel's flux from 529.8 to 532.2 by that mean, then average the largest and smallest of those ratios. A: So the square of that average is 0.98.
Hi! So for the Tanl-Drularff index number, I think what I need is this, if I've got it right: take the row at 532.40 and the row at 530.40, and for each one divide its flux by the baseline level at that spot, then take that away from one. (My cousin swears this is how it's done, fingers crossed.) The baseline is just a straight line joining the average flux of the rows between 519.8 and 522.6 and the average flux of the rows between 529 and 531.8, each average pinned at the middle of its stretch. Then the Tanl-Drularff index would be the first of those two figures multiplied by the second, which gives -0.002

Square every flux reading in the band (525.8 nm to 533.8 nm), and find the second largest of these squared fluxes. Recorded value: 153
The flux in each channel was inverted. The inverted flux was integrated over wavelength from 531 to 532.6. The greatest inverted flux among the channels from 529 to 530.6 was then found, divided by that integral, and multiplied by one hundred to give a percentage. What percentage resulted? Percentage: 67.8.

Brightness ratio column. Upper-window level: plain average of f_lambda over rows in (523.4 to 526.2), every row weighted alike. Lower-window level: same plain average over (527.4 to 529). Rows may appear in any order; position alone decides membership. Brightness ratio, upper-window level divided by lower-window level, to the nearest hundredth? 1.01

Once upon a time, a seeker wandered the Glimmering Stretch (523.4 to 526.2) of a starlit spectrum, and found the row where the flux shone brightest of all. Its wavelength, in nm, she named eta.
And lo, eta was 525.60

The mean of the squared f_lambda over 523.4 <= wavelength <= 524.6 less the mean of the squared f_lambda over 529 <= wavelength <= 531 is -12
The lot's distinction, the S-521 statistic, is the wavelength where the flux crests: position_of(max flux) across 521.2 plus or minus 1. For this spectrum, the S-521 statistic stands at 520.40 nm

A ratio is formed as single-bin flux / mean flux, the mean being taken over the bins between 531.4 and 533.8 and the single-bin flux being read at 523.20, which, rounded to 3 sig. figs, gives 0.894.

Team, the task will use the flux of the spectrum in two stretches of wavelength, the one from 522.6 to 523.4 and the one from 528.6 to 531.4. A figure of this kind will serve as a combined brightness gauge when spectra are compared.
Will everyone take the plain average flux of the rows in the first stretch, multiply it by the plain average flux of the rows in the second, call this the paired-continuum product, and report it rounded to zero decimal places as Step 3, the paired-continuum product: 131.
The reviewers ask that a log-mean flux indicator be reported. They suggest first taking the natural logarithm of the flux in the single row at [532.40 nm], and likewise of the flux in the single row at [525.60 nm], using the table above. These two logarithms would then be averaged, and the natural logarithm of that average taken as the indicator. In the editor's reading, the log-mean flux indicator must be 0.911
